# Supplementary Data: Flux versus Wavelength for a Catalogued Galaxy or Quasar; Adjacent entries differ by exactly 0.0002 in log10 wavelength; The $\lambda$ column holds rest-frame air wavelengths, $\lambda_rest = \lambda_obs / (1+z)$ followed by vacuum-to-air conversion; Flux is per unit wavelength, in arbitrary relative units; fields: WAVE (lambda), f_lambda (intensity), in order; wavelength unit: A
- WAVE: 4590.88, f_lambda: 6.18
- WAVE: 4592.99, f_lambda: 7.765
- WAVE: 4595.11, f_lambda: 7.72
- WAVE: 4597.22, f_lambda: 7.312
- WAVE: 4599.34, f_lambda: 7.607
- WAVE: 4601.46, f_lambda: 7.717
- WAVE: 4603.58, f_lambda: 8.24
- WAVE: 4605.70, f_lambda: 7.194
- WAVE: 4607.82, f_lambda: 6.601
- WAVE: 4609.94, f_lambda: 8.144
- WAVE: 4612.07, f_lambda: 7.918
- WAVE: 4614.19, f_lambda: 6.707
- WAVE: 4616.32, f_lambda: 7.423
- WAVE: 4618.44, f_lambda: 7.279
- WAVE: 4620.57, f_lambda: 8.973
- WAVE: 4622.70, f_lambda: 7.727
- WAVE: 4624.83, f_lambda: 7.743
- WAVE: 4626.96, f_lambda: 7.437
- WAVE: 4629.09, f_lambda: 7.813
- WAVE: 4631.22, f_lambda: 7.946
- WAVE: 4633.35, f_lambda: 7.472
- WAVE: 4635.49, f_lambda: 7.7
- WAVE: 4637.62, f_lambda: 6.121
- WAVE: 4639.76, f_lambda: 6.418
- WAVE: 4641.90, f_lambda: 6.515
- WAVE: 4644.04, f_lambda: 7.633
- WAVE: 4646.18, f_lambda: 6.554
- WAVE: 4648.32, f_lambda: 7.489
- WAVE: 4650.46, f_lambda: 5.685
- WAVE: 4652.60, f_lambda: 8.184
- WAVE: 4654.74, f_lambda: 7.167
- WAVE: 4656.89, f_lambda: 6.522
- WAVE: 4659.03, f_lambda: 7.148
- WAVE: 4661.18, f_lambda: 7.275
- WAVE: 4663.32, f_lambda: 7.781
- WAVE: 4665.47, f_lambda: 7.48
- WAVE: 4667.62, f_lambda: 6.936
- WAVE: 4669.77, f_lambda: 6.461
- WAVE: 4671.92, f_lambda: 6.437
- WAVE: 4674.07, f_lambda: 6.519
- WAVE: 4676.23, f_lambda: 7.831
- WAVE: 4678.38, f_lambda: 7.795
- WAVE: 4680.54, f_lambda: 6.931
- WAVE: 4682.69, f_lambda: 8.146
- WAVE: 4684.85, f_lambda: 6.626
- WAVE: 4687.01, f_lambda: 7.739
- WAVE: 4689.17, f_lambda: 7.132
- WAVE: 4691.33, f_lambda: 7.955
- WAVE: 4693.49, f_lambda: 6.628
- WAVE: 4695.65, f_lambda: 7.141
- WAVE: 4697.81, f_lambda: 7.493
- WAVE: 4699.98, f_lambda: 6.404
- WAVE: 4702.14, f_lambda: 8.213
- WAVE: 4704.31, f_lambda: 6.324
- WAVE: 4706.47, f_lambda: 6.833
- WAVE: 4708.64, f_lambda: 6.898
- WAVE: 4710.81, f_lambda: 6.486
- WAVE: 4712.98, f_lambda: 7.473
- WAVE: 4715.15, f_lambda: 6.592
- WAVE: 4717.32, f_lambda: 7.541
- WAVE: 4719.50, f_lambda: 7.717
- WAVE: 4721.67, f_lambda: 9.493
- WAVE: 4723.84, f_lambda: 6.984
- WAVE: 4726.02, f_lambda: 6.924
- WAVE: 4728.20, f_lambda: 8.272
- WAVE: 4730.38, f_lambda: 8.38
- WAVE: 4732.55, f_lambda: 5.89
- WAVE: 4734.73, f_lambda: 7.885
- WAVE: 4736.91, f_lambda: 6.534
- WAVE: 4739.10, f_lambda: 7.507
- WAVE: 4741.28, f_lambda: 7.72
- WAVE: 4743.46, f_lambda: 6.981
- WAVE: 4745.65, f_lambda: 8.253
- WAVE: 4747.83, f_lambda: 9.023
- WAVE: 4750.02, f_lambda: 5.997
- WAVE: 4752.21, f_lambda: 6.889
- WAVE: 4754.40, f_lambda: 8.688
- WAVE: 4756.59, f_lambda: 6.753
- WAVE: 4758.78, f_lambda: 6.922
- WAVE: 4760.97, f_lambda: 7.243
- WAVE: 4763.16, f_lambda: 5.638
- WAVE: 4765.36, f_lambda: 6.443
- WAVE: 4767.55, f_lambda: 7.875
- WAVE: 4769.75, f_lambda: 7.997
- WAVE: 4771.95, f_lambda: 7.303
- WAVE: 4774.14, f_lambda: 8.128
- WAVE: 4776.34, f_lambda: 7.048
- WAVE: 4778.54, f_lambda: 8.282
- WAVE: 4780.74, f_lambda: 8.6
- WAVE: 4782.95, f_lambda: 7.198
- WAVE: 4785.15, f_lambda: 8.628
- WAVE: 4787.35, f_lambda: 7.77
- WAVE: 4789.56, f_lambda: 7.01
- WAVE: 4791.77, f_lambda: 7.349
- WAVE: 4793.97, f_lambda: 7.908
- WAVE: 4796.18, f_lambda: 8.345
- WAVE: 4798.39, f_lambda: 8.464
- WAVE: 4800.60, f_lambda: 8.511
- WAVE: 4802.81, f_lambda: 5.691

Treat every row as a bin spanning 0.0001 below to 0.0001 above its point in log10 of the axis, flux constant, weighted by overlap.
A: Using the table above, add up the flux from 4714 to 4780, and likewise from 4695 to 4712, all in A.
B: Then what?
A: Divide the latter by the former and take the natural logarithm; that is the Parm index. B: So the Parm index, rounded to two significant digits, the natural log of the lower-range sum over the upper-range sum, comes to -1.4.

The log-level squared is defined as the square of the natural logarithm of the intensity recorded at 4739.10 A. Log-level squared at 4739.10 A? 4.1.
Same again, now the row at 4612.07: 4.3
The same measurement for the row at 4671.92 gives 3.5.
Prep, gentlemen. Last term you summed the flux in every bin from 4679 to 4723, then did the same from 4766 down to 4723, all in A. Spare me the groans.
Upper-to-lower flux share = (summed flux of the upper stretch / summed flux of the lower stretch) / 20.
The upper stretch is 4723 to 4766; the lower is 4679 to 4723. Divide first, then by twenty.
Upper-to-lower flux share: 0.050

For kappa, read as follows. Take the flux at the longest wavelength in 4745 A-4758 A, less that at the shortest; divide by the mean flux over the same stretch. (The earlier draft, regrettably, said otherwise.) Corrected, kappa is -0.20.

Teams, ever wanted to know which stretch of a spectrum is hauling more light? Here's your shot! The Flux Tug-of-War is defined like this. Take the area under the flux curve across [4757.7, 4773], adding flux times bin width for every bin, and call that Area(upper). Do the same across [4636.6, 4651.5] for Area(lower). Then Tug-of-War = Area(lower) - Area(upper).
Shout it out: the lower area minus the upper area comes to -9.2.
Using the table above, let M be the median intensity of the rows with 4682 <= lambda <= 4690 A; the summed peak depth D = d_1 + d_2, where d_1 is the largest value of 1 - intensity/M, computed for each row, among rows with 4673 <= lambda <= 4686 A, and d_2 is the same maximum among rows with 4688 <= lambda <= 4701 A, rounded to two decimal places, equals 0.26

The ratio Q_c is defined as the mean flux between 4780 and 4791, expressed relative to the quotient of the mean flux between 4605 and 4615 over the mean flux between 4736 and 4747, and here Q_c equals 7.9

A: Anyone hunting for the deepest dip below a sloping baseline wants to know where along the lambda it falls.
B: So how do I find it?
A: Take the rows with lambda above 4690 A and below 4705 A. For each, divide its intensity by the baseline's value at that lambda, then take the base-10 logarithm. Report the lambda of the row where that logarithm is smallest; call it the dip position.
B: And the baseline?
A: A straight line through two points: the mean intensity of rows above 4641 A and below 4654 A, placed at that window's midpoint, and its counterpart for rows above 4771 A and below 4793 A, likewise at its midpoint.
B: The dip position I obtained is 4704.31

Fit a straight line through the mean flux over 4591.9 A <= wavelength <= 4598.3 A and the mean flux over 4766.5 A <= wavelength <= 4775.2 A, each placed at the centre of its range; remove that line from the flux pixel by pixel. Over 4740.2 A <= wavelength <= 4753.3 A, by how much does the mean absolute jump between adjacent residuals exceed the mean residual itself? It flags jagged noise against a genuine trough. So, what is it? 1.7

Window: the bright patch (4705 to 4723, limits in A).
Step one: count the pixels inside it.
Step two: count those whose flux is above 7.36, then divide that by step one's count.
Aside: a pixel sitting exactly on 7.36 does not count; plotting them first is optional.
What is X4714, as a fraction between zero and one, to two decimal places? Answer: 0.50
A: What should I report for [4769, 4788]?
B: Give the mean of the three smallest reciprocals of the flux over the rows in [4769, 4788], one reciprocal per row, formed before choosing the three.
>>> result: 0.118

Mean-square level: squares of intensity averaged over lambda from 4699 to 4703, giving 54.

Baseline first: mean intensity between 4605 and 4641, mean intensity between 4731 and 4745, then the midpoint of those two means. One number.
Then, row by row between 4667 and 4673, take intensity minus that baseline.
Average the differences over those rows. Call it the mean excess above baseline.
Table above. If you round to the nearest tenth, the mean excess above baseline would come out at -0.7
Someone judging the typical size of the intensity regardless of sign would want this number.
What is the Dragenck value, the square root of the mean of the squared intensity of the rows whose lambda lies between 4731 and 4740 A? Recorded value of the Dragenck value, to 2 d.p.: 7.00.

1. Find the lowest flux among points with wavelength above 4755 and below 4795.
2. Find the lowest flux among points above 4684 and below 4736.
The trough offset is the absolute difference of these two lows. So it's 0.3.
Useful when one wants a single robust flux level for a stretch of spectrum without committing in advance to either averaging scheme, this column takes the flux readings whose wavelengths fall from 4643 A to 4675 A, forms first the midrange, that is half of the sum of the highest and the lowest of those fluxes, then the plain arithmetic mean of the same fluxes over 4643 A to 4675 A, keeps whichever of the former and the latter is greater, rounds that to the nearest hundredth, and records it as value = 7.02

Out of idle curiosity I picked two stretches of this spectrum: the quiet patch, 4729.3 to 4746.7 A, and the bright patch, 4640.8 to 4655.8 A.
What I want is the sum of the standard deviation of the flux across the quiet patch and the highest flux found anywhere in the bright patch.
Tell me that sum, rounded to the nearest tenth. 9.0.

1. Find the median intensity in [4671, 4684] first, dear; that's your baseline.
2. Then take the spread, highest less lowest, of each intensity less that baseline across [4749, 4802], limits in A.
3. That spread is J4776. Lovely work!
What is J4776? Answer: 3.05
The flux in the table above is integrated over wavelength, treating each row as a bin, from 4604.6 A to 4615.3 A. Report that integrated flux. 78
